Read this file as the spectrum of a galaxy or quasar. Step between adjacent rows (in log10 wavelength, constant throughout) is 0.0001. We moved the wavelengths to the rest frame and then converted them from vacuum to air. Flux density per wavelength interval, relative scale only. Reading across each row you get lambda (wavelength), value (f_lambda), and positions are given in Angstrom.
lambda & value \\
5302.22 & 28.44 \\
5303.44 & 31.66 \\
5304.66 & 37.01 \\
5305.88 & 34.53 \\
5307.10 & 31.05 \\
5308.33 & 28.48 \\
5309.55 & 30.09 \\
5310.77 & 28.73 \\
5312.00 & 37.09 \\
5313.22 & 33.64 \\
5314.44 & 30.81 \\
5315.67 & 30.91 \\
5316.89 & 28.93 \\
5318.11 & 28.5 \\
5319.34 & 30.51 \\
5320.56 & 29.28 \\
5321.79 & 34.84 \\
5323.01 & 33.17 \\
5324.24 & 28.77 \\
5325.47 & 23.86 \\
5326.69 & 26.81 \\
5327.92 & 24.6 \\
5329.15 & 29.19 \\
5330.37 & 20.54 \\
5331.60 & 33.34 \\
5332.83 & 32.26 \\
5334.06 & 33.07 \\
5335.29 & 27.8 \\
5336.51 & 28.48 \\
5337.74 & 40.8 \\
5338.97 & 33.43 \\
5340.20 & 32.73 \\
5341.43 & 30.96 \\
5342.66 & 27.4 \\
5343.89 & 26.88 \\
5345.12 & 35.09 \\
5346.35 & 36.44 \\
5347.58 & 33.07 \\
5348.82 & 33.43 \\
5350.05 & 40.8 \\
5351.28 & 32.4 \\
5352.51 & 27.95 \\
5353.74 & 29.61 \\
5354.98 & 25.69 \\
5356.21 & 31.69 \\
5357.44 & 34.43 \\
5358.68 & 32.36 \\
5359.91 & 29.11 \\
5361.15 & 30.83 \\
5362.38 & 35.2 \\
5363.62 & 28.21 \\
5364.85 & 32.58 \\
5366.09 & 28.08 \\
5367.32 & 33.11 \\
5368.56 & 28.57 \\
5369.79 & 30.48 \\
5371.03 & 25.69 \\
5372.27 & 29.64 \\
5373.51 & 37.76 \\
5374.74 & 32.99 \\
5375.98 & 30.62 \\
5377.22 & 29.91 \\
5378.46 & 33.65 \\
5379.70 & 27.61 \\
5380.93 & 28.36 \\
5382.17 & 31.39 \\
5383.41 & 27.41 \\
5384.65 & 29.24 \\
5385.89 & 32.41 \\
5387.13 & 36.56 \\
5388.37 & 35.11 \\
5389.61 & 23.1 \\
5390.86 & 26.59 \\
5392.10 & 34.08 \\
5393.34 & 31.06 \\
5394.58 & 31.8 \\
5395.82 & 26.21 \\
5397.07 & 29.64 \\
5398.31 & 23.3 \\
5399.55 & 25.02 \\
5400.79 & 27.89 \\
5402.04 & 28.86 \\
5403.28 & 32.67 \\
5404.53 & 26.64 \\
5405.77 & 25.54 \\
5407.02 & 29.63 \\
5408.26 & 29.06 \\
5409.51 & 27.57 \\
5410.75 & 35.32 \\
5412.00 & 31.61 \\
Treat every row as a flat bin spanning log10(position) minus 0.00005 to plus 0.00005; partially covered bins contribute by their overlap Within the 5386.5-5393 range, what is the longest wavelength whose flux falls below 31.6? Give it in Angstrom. 5390.86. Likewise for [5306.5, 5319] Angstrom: 5318.11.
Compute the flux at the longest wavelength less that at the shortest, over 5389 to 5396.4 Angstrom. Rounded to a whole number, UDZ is 3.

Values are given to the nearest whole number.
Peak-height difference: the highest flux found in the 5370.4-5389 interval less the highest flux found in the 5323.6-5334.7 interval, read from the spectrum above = 4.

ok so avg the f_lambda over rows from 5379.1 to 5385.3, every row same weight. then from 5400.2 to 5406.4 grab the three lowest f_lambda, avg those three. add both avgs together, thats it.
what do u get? 55.5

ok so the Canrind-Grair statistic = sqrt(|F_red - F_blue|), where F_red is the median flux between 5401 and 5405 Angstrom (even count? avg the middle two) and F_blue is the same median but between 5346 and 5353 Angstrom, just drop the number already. 2.10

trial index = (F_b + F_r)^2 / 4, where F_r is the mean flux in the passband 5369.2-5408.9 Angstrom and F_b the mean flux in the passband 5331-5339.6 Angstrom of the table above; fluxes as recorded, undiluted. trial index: 974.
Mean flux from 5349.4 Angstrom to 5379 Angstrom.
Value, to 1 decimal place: 31.3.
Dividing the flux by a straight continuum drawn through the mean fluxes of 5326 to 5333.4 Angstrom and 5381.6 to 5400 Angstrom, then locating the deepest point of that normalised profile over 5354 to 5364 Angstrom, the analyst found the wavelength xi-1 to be 5354.98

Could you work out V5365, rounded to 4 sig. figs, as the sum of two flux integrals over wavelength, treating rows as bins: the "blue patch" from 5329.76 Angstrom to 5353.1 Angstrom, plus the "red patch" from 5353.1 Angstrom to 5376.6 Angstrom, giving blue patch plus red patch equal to 1471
